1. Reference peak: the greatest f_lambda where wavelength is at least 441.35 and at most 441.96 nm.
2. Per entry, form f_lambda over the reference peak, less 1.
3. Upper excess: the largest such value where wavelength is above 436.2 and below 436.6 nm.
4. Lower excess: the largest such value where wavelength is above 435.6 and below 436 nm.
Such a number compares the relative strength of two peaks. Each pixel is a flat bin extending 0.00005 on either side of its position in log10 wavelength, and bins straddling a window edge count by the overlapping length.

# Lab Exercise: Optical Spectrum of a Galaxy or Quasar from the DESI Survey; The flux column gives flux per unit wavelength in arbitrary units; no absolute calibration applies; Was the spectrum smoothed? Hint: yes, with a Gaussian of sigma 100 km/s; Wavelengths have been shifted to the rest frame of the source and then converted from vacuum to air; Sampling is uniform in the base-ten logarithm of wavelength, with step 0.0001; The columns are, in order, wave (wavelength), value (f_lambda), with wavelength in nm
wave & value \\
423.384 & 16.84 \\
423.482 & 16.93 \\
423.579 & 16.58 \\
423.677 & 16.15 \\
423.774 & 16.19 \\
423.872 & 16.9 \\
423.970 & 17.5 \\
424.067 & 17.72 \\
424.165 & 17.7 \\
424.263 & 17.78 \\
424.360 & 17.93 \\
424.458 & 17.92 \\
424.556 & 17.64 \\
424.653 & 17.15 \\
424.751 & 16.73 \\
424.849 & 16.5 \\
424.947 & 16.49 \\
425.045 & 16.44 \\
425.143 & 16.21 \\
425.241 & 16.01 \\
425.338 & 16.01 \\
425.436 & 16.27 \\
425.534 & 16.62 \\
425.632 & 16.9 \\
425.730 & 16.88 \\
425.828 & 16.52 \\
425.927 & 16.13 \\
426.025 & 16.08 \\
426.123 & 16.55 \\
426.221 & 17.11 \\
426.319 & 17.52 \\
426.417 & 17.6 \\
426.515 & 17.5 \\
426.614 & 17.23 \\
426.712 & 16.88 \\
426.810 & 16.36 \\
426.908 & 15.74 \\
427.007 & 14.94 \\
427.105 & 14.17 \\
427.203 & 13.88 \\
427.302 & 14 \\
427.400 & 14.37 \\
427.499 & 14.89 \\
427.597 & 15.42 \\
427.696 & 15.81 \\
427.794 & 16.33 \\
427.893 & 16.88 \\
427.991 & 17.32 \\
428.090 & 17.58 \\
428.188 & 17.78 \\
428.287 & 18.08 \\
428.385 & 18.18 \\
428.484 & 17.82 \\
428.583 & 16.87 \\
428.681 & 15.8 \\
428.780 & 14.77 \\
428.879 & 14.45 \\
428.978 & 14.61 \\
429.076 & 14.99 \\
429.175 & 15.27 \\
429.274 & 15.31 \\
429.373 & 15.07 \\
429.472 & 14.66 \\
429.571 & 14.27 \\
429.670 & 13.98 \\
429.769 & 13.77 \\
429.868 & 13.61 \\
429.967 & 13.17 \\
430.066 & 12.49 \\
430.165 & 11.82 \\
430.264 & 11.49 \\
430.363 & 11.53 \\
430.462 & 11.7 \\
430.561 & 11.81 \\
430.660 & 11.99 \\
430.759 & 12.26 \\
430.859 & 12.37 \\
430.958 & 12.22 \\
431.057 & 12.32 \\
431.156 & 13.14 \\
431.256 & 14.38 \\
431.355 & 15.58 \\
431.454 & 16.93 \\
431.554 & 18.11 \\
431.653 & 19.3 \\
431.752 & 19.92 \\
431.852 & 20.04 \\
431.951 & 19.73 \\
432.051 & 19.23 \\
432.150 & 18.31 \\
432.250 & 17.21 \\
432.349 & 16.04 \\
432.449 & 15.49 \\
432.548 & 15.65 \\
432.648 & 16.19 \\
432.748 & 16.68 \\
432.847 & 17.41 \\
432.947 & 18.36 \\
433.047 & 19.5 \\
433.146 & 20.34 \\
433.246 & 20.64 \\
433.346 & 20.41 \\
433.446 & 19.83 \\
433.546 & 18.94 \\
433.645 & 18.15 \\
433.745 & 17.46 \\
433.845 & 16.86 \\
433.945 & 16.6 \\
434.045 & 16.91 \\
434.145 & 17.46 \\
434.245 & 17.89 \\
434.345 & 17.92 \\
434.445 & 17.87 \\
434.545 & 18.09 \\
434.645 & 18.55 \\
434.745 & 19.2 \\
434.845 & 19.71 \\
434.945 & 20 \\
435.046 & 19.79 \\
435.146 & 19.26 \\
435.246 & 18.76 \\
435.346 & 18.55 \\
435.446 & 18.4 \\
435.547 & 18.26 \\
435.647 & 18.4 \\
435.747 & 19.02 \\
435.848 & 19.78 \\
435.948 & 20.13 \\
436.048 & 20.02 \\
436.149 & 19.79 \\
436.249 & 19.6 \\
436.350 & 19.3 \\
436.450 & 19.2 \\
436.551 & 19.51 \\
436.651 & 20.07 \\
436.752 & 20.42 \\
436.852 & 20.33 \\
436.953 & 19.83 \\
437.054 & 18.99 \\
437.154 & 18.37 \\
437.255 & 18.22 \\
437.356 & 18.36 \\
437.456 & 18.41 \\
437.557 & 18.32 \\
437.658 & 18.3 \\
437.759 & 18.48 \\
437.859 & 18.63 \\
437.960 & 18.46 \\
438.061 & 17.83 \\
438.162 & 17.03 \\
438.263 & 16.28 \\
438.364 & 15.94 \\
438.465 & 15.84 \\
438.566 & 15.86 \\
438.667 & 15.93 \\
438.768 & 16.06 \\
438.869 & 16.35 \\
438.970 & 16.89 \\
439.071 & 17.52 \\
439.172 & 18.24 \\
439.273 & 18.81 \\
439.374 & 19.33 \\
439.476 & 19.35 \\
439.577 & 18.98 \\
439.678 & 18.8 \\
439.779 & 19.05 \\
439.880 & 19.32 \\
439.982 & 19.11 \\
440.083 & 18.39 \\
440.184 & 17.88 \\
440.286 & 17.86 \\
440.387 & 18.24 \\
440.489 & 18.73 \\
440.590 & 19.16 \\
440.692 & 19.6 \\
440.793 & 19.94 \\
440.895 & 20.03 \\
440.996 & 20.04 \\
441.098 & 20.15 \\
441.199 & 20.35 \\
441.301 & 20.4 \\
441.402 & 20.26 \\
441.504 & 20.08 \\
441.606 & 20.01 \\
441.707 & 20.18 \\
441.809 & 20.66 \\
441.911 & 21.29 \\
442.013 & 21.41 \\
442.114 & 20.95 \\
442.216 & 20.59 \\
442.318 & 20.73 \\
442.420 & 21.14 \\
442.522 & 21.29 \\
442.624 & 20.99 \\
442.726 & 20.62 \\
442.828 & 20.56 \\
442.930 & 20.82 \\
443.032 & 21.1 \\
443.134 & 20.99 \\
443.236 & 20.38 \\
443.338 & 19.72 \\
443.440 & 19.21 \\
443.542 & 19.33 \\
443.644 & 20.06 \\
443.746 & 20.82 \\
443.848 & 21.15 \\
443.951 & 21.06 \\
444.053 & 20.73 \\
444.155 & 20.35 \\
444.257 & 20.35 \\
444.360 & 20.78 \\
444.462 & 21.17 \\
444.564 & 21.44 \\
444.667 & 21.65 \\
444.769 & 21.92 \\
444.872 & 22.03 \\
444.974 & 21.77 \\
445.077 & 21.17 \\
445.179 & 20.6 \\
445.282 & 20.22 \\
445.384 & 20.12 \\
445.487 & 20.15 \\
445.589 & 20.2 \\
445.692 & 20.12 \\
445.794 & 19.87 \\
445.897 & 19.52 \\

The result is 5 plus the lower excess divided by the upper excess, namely 5.7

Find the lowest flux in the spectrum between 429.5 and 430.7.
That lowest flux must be 11.49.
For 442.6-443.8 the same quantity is 19.21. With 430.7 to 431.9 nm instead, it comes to 12.22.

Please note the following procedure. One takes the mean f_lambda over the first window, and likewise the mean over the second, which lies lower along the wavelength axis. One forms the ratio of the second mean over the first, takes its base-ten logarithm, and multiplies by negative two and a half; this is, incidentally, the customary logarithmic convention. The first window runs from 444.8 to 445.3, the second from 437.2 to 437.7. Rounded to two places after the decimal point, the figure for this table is 0.16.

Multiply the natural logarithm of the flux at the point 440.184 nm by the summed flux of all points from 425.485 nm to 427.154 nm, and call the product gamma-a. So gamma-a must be 810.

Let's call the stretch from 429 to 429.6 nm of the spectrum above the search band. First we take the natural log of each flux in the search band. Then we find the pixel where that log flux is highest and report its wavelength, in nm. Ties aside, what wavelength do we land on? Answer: 429.274 nm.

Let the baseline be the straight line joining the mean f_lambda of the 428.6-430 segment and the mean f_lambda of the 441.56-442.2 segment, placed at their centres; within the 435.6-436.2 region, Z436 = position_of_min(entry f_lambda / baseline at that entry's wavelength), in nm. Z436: 435.647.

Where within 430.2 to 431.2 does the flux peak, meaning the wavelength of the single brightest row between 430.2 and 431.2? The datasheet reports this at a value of 431.156 nm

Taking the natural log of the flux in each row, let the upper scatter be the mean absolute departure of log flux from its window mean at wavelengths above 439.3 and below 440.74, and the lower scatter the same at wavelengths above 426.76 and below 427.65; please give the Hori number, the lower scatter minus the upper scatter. 0.021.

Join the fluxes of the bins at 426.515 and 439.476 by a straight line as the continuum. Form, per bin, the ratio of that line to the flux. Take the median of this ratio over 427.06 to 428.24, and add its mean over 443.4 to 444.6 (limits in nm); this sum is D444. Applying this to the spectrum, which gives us 2.106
